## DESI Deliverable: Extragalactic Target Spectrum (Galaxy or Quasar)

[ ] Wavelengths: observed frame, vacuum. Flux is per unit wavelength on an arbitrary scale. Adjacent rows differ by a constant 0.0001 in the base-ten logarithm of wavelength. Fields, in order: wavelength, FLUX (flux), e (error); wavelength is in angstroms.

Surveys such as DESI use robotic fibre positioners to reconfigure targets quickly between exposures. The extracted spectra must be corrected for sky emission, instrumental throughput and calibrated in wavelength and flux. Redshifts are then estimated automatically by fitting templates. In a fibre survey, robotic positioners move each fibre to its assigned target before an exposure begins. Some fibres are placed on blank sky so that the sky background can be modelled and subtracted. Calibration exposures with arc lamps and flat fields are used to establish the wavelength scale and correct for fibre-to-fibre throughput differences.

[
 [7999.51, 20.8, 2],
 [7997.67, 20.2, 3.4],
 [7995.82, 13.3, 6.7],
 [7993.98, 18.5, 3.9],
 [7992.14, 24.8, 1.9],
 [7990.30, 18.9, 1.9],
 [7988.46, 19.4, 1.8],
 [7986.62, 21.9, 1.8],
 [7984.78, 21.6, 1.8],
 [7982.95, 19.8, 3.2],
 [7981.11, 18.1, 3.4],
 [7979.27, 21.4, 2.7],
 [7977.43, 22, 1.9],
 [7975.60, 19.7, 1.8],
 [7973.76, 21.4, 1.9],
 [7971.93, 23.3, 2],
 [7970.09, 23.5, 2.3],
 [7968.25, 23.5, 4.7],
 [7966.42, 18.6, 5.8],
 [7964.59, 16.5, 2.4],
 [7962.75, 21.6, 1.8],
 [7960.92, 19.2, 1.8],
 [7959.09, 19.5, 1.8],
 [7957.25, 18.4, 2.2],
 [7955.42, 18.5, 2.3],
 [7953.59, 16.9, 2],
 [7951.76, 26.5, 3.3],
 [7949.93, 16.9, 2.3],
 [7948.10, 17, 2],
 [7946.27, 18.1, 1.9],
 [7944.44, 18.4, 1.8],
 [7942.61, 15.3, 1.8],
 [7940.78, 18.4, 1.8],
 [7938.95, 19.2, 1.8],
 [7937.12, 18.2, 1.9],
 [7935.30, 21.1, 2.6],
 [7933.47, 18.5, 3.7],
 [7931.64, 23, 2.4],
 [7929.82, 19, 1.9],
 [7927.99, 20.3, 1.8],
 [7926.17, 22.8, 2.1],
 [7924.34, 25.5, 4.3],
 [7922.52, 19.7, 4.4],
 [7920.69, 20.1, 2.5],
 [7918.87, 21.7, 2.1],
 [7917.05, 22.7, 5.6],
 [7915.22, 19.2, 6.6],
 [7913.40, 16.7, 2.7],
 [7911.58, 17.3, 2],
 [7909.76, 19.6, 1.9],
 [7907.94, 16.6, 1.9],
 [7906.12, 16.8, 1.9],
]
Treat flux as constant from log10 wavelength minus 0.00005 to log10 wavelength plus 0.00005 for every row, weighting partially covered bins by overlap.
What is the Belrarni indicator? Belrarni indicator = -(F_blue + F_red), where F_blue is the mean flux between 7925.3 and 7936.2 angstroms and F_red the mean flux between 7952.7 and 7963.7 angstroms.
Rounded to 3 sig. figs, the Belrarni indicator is -39.8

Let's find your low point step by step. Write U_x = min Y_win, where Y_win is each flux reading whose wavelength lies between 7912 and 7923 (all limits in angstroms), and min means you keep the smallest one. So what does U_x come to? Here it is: 16.7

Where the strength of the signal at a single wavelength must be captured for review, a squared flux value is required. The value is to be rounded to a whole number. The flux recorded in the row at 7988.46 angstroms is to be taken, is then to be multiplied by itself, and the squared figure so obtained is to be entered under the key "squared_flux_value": 376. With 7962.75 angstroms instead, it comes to 467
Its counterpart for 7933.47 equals 342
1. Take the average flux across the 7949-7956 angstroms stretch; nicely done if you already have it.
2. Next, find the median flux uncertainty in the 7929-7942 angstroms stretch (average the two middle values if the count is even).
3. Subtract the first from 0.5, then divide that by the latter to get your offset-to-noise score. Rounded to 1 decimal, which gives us -10.1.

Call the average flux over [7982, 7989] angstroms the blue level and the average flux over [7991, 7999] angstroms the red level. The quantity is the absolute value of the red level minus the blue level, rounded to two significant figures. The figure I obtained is 1.5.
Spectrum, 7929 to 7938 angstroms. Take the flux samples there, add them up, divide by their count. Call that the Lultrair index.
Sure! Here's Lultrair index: 20.0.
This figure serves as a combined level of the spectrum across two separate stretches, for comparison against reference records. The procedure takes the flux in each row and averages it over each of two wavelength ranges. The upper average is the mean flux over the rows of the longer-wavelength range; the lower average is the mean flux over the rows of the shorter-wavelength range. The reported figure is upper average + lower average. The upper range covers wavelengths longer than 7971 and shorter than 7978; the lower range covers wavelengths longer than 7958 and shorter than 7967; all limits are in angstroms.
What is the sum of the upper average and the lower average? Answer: 40.7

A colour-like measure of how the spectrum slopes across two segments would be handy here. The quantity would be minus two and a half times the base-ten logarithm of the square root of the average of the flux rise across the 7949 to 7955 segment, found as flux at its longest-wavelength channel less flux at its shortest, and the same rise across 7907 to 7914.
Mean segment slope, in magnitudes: 1.63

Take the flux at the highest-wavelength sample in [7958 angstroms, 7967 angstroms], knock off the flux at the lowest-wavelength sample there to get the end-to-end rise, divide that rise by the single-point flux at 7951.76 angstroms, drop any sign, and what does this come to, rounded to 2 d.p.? 0.03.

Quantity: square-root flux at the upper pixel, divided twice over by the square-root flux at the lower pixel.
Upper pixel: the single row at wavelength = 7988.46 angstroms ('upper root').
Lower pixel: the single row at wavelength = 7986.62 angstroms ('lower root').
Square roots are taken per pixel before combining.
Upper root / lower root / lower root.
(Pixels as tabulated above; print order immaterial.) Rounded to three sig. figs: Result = 0.201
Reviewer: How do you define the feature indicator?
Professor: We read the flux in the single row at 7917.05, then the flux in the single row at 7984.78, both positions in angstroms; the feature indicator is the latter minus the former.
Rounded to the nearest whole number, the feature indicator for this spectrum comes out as -1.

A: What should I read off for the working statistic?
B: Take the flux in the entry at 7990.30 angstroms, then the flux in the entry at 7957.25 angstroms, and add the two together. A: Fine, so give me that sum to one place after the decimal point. 37.3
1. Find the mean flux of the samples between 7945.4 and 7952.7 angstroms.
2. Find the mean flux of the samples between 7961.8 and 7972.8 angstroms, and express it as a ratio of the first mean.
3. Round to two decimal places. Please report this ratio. 1.08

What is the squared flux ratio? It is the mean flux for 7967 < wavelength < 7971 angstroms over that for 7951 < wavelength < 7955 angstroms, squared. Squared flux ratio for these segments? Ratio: 1.2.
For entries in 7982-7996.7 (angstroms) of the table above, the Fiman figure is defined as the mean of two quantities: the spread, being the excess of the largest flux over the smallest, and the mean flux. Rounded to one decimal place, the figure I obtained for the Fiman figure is 15.6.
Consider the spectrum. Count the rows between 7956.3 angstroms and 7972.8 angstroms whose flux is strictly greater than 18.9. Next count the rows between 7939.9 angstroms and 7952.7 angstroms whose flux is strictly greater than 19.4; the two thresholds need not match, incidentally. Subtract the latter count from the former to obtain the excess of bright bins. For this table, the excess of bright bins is 5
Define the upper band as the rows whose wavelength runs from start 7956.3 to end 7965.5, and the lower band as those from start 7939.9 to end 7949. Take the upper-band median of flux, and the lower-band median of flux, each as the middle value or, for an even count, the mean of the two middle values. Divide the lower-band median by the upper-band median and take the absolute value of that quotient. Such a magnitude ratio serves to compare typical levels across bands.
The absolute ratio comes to 0.94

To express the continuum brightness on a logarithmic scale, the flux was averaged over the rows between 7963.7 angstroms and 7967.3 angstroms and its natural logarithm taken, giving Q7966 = 2.87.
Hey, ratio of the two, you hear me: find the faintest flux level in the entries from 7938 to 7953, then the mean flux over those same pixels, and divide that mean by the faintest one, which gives 1.22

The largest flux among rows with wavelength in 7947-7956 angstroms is 26.5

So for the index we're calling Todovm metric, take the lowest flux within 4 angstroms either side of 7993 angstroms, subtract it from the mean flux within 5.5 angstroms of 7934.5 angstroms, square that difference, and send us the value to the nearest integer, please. 43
